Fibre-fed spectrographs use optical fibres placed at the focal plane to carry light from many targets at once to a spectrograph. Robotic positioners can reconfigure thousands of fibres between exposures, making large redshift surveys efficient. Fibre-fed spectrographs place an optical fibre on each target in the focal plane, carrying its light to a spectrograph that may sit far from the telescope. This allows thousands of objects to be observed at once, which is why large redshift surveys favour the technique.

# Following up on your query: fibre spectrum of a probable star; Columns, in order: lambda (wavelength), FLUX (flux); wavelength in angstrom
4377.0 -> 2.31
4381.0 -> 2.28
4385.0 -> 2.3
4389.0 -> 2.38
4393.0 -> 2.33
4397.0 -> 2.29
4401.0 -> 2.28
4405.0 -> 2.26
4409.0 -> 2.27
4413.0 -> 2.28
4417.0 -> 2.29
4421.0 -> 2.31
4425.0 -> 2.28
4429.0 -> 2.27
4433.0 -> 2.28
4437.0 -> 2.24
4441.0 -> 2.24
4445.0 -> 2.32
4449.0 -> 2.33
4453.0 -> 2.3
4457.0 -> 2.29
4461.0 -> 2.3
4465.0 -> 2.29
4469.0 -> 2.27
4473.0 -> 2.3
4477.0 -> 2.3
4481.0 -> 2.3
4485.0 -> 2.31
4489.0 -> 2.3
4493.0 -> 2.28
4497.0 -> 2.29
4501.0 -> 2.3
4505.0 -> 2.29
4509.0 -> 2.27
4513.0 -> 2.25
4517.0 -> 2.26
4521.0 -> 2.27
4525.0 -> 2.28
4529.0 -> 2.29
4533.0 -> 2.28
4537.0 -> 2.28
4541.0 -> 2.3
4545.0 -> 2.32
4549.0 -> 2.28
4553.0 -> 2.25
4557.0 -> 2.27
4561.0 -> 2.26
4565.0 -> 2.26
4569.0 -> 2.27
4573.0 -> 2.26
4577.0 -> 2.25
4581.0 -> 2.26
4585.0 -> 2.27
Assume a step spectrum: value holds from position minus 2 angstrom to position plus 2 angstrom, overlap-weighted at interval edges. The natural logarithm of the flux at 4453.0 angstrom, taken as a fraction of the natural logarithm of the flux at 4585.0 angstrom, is 1.02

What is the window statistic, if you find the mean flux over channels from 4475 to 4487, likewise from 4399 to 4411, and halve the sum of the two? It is 2.29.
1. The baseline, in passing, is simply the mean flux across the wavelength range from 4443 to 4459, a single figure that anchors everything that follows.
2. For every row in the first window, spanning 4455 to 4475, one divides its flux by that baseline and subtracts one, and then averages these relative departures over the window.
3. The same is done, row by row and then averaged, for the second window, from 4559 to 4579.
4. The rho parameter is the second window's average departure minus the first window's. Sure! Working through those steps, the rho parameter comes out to -0.013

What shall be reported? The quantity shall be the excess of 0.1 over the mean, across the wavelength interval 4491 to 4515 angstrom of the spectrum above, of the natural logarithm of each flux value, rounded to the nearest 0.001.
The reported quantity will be -0.724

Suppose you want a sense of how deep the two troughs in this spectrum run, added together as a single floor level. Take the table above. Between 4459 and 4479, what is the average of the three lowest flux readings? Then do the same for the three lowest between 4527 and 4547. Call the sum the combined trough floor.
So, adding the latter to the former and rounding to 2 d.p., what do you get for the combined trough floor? 4.57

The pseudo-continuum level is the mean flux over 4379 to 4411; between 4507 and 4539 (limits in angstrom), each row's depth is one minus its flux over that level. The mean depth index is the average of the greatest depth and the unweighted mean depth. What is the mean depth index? 0.016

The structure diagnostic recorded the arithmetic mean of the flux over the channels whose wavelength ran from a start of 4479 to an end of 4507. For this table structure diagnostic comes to 2.30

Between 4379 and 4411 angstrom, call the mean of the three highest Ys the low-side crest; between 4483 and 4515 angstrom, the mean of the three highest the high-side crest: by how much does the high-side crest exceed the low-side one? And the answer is -0.033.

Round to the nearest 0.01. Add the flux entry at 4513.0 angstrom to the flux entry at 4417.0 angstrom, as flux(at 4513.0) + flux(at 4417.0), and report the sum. 4.54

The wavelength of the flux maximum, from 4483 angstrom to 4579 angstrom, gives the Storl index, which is 4545.0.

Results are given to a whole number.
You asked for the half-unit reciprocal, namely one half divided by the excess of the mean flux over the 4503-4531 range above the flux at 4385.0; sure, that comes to -18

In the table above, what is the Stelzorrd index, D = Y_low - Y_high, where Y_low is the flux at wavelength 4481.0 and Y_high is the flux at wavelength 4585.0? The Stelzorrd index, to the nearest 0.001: 0.030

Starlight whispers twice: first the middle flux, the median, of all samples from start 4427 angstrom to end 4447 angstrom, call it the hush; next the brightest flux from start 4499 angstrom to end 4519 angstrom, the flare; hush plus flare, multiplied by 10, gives 45.7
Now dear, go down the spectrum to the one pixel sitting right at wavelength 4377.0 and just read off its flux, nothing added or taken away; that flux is 2.31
